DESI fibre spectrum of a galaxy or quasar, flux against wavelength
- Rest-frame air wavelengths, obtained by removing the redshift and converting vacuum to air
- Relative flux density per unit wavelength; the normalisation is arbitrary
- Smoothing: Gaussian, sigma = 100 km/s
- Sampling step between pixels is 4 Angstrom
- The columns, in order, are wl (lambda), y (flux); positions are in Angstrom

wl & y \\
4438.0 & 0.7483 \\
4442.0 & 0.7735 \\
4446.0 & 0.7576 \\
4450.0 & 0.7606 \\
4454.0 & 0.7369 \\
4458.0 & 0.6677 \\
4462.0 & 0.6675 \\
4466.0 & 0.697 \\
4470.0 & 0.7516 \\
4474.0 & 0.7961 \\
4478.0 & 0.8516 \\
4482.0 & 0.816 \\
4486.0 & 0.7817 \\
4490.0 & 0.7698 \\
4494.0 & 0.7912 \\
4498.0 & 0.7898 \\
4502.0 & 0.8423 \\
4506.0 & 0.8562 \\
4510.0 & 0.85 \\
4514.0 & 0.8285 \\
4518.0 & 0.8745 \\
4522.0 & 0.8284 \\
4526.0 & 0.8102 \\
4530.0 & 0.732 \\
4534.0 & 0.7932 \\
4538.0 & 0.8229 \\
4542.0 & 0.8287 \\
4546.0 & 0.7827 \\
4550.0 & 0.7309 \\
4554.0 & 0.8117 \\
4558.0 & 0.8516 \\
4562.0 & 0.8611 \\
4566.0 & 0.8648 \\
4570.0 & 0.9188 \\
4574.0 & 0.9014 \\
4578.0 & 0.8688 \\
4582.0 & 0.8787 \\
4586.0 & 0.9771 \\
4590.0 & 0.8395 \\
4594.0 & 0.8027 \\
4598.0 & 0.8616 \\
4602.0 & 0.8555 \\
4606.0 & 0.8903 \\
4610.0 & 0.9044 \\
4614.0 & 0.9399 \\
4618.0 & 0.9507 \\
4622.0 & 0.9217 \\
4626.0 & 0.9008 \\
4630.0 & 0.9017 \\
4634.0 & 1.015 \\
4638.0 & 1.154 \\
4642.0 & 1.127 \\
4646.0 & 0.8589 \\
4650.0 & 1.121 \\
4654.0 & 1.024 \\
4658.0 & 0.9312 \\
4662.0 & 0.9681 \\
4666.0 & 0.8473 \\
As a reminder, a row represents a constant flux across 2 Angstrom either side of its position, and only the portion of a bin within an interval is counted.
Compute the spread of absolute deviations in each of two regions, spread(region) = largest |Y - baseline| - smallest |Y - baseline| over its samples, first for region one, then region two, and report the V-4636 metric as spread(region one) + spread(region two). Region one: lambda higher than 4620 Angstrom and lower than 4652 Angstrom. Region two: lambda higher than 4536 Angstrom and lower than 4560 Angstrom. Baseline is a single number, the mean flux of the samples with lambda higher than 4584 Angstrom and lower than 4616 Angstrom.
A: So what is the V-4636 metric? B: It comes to 0.37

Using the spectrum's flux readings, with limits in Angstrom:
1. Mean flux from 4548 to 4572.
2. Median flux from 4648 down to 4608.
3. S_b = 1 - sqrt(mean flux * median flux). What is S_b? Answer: 0.12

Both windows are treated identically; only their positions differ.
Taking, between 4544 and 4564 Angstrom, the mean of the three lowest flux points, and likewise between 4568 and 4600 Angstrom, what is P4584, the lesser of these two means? 0.78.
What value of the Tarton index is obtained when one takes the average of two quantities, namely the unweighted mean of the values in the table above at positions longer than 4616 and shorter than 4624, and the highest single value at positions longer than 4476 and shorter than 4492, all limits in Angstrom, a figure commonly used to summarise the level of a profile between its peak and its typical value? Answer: 0.89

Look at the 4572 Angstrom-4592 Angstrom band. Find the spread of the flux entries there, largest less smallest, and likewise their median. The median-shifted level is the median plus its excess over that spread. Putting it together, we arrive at 1.62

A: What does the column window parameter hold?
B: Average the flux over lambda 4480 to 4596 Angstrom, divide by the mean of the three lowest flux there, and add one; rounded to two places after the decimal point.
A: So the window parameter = 2.12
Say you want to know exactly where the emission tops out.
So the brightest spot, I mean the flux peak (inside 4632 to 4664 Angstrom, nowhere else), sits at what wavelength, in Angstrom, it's 4638.0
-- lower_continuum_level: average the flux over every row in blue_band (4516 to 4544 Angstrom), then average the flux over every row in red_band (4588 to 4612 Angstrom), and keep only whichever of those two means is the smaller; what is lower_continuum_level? 0.813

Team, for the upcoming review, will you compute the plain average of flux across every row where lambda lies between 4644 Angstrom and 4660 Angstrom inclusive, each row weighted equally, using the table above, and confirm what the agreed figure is 0.984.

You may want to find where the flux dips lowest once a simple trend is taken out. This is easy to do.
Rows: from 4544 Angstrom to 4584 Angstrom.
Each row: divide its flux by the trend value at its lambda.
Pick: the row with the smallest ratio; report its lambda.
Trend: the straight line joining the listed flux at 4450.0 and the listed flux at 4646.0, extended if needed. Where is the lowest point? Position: 4550.0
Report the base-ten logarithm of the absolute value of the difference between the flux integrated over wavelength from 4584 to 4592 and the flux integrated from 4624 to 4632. -1.2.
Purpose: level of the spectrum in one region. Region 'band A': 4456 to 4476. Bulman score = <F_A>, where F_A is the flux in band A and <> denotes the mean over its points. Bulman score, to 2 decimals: 0.72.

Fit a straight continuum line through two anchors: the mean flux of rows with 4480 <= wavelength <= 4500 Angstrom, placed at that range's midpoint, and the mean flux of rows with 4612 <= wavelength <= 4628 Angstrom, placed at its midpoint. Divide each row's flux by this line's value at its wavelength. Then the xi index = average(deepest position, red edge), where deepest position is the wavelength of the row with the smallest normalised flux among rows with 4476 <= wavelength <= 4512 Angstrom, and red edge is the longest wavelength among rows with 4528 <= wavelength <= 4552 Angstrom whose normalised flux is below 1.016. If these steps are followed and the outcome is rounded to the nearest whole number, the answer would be 4520 Angstrom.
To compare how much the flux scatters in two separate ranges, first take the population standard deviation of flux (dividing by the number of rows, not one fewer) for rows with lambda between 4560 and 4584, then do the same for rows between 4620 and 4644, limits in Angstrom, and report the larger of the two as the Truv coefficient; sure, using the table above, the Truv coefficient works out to 0.105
